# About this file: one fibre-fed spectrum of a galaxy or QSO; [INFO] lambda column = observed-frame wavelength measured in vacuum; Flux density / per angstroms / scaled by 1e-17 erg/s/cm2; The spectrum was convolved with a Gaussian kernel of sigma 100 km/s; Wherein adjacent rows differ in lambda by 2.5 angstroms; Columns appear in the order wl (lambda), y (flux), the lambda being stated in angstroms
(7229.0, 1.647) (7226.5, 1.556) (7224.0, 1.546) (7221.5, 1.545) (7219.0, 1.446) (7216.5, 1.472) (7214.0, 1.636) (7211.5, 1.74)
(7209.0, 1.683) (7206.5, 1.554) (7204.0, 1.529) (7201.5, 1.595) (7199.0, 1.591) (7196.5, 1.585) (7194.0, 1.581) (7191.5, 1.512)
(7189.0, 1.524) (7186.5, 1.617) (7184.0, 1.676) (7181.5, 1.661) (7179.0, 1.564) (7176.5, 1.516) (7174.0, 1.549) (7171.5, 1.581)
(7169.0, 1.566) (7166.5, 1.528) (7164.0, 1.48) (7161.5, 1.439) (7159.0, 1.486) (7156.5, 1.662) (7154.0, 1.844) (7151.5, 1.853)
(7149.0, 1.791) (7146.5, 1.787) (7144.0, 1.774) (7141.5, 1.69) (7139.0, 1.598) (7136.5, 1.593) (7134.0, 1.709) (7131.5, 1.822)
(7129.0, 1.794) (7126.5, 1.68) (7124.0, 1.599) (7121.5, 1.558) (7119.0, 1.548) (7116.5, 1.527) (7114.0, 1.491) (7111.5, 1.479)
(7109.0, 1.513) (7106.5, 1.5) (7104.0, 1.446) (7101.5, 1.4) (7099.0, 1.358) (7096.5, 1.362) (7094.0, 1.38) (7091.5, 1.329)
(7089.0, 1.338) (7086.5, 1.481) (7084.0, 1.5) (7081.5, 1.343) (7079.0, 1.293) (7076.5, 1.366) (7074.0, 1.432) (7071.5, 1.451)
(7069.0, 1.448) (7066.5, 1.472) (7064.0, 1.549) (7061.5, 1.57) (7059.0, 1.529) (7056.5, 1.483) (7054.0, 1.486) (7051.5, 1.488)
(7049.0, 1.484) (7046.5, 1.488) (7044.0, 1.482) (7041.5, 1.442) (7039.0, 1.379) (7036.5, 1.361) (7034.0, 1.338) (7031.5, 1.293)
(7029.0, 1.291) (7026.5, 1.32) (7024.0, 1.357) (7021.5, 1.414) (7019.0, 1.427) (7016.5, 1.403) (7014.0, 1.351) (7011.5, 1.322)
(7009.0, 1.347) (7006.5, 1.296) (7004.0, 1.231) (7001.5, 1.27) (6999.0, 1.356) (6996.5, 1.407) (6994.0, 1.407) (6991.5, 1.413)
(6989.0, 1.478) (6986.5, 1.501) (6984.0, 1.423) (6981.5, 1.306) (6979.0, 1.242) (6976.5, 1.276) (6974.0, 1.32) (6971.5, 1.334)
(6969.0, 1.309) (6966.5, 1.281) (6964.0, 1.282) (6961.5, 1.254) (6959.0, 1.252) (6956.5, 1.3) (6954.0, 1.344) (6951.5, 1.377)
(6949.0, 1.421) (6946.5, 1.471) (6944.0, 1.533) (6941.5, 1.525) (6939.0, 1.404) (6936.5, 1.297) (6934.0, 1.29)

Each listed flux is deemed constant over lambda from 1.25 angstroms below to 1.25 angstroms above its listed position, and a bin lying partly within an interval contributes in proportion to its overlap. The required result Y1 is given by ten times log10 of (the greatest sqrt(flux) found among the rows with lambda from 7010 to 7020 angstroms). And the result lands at 0.77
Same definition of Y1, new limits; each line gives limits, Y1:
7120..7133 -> 1.30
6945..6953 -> 0.84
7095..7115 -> 0.90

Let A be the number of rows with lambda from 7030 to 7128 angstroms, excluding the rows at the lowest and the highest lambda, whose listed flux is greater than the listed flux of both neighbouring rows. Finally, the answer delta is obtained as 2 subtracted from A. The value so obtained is 5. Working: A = 7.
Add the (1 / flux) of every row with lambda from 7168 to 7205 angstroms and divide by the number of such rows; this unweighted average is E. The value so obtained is 0.635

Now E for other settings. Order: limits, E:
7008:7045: 0.732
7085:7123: 0.693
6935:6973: 0.739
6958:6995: 0.750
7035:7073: 0.679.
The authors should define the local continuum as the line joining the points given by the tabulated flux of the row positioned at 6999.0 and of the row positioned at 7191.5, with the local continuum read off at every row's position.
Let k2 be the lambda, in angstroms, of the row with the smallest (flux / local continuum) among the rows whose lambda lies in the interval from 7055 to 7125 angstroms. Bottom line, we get 7079.0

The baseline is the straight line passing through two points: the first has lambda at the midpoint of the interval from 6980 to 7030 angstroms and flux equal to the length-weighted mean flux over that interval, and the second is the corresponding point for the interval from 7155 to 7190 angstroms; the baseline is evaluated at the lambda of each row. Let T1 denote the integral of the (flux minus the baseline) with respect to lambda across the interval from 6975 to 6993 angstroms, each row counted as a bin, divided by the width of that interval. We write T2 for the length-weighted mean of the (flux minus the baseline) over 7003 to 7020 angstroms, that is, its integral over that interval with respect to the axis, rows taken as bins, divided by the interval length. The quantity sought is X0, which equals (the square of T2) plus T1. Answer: 0.04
